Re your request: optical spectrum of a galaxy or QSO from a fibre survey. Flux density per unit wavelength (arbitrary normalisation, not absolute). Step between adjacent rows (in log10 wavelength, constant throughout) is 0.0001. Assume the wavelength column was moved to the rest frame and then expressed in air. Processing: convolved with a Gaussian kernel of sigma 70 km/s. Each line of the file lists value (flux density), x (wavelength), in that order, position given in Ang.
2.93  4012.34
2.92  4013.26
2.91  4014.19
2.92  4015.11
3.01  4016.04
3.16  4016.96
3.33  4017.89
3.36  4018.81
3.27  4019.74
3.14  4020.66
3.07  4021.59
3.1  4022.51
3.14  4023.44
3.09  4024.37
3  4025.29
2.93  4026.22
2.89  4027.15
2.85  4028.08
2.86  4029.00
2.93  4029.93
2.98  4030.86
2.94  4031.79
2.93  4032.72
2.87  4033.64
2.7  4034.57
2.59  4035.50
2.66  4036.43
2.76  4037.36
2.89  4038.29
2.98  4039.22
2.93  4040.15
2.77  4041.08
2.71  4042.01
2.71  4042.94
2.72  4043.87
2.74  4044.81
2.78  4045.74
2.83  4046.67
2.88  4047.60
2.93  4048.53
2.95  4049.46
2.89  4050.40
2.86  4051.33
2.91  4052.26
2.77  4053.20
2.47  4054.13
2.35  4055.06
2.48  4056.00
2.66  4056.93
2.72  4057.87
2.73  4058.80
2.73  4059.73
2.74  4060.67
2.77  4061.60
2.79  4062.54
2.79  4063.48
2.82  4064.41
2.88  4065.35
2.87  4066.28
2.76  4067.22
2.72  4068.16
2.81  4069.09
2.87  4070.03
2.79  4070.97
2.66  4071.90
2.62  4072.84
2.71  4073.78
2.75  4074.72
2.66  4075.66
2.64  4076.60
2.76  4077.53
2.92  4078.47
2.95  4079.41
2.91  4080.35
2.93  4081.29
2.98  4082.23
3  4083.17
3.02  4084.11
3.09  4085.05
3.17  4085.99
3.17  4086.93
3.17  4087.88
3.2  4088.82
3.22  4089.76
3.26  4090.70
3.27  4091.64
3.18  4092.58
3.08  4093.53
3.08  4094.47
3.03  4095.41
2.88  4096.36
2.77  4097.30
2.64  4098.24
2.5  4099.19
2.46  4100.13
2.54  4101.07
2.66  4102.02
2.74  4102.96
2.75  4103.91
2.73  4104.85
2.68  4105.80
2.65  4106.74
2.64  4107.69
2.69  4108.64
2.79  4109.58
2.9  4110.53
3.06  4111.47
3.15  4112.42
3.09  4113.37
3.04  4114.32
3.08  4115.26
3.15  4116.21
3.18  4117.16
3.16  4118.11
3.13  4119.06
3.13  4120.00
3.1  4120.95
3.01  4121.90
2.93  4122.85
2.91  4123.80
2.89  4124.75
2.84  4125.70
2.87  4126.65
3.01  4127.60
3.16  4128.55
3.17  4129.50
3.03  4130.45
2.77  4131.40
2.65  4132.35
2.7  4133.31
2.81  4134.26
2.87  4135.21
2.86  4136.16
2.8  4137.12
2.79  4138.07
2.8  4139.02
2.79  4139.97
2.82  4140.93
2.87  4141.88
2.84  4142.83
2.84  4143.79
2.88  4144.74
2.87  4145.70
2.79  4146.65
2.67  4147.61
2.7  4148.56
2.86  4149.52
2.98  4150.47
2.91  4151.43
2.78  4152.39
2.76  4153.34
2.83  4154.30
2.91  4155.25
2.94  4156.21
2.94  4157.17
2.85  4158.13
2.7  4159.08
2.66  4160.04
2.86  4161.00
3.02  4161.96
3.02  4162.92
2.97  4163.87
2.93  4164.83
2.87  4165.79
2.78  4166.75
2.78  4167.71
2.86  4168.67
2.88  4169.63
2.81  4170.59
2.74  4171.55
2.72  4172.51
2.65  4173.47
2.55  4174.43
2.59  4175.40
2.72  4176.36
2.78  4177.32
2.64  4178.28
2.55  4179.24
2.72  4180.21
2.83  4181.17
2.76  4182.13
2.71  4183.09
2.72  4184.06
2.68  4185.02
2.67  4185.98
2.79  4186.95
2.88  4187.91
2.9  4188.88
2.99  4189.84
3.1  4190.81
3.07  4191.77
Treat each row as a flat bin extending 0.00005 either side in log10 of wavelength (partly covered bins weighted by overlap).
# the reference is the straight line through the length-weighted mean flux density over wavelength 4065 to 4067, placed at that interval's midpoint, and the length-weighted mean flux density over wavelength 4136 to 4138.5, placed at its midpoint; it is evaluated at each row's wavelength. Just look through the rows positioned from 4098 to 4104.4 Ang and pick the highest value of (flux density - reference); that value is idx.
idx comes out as -0.08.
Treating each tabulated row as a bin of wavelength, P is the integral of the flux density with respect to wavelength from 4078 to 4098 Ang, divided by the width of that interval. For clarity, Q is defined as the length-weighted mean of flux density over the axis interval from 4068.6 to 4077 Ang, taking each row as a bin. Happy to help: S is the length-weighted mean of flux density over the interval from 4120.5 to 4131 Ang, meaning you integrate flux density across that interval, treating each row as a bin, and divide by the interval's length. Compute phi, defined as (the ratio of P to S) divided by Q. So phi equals 0.375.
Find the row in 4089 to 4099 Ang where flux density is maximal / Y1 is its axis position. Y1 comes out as 4091.64 Ang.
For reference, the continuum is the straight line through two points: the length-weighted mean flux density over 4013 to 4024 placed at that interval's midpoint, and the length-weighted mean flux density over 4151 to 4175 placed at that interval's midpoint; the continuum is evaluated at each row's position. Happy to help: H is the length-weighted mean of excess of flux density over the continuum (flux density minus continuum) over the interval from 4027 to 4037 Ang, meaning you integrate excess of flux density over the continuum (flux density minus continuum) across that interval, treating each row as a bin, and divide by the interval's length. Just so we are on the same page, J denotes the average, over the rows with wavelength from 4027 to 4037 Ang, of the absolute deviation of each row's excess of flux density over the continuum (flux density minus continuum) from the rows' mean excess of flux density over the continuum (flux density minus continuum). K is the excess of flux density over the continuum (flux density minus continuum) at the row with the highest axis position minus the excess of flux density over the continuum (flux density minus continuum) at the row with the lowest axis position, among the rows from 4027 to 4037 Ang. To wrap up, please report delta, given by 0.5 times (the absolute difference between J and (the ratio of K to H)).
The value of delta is 0.4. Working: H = -0.25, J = 0.10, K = -0.21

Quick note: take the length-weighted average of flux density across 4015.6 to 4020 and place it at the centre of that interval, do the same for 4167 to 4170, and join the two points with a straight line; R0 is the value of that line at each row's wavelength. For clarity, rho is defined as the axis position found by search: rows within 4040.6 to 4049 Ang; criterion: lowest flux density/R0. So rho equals 4042.01 Ang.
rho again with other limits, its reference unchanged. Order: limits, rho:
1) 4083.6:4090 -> 4084.11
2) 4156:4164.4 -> 4160.04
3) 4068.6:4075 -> 4072.84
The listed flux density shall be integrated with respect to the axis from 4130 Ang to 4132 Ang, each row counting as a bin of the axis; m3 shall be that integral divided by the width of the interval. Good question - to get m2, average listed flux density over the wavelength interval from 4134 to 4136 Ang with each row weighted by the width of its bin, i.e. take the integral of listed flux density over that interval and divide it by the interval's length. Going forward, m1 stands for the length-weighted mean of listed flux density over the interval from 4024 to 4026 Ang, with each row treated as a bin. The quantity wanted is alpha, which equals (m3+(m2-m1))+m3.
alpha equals 5.59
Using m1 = 3.03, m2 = 2.85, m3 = 2.89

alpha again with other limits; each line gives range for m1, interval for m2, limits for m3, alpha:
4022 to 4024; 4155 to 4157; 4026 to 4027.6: 5.61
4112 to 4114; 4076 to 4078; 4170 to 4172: 5.17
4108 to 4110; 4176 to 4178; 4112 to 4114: 6.22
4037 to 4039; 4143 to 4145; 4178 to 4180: 5.21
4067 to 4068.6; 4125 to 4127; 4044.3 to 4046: 5.62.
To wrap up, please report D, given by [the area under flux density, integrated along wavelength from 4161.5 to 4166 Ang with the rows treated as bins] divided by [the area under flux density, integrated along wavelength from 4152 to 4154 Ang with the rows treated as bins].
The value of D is 2.4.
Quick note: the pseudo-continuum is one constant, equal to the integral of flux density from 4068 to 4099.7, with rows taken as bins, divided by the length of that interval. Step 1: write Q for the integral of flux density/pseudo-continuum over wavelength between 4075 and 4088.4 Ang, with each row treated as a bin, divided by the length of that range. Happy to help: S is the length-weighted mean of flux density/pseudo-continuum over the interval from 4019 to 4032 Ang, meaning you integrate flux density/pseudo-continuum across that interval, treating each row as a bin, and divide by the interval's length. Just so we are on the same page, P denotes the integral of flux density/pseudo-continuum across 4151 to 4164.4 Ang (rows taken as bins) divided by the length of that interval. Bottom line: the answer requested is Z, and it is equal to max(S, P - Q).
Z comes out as 1.03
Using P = 0.981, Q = 1.01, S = 1.03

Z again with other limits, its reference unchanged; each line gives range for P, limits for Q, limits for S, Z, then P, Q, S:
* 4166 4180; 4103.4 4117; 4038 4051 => 0.97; 0.929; 0.99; 0.97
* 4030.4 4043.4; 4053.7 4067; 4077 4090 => 1.04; 0.963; 0.92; 1.04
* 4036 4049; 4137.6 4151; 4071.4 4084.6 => 0.97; 0.960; 0.96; 0.97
